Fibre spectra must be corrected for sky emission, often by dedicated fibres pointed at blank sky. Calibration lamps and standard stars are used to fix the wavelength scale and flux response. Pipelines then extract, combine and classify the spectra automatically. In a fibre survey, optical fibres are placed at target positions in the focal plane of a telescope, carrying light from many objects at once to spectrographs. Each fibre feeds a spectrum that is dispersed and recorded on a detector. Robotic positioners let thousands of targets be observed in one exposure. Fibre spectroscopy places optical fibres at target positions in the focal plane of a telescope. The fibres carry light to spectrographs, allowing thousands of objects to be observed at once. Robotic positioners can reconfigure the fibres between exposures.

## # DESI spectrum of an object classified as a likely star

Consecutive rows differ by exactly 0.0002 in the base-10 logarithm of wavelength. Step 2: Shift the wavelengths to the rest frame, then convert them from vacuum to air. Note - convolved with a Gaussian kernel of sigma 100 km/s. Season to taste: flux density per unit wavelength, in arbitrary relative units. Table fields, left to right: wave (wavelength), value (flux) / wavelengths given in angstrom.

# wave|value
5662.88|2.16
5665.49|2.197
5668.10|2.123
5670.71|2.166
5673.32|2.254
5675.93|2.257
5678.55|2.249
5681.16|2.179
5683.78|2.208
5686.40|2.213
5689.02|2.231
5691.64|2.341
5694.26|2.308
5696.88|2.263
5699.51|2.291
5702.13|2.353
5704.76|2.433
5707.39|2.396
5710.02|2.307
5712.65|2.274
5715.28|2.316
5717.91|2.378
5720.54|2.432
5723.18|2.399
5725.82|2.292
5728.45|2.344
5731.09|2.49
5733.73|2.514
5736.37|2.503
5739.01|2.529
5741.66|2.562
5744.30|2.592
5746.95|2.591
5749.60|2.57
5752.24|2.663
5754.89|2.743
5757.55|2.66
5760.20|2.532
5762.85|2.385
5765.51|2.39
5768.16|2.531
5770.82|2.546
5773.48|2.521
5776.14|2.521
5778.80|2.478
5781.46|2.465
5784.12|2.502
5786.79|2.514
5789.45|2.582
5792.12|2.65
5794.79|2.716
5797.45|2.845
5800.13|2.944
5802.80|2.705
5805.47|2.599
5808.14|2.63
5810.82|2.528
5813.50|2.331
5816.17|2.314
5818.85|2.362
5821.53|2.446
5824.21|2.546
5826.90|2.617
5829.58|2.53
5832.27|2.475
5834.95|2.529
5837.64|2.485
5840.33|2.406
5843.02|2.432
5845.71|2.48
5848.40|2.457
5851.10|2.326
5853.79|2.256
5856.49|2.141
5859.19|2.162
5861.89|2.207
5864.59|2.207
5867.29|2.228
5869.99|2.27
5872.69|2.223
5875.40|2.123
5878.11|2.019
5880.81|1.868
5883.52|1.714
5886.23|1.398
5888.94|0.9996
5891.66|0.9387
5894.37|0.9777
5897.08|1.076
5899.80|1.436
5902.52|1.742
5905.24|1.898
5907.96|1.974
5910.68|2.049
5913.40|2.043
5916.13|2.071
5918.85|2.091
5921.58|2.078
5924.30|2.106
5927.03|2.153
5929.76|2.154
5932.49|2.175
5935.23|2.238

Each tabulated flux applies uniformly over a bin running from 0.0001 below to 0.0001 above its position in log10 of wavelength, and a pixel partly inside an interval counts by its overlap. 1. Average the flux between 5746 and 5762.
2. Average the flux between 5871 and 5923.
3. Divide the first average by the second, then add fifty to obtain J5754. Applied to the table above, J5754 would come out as 51.5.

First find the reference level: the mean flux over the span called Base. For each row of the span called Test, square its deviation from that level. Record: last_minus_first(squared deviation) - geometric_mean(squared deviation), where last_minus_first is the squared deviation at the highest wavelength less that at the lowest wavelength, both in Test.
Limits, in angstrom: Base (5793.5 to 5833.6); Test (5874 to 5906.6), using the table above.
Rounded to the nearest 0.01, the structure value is -0.69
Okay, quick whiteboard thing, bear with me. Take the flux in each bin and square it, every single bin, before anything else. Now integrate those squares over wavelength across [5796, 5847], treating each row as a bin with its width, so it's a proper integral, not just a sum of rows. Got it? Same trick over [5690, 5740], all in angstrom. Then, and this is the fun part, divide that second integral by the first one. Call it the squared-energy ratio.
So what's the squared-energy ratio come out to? 0.86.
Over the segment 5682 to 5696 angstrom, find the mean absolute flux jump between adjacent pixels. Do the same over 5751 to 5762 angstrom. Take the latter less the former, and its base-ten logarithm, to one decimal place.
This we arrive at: -1.3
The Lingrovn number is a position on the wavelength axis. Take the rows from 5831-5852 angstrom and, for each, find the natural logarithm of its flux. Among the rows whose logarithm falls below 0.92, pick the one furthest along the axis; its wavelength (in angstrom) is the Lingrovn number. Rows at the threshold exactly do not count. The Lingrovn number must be 5851.10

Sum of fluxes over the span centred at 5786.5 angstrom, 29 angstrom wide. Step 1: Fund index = 29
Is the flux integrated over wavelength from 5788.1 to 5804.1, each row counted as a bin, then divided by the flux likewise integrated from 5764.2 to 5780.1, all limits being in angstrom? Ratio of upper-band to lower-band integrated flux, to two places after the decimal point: 1.10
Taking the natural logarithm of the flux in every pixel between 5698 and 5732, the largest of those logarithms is 0.91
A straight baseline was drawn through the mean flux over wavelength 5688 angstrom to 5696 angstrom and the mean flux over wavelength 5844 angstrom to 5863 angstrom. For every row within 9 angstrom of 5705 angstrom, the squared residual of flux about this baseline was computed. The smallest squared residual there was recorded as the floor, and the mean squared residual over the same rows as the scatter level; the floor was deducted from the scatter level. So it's 0.005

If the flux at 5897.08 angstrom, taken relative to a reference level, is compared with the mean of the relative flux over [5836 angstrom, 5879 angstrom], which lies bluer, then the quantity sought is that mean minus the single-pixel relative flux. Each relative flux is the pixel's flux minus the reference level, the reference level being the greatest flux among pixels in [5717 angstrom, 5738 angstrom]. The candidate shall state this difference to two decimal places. 1.20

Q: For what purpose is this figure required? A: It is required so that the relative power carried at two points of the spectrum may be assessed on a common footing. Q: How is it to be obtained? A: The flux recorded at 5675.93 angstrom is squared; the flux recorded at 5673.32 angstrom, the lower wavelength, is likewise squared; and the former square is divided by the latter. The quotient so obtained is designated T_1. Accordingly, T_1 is 1.00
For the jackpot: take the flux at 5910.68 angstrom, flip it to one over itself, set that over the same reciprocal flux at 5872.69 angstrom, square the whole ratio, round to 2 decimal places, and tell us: 1.18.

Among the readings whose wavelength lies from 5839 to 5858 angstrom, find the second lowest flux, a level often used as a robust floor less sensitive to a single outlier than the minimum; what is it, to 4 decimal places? 2.2560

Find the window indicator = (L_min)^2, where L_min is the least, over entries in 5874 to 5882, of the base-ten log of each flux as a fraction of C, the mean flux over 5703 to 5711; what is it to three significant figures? 0.0110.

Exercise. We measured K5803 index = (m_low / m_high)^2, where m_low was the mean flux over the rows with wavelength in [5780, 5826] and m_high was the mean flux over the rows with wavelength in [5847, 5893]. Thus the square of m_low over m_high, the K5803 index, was 1.7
